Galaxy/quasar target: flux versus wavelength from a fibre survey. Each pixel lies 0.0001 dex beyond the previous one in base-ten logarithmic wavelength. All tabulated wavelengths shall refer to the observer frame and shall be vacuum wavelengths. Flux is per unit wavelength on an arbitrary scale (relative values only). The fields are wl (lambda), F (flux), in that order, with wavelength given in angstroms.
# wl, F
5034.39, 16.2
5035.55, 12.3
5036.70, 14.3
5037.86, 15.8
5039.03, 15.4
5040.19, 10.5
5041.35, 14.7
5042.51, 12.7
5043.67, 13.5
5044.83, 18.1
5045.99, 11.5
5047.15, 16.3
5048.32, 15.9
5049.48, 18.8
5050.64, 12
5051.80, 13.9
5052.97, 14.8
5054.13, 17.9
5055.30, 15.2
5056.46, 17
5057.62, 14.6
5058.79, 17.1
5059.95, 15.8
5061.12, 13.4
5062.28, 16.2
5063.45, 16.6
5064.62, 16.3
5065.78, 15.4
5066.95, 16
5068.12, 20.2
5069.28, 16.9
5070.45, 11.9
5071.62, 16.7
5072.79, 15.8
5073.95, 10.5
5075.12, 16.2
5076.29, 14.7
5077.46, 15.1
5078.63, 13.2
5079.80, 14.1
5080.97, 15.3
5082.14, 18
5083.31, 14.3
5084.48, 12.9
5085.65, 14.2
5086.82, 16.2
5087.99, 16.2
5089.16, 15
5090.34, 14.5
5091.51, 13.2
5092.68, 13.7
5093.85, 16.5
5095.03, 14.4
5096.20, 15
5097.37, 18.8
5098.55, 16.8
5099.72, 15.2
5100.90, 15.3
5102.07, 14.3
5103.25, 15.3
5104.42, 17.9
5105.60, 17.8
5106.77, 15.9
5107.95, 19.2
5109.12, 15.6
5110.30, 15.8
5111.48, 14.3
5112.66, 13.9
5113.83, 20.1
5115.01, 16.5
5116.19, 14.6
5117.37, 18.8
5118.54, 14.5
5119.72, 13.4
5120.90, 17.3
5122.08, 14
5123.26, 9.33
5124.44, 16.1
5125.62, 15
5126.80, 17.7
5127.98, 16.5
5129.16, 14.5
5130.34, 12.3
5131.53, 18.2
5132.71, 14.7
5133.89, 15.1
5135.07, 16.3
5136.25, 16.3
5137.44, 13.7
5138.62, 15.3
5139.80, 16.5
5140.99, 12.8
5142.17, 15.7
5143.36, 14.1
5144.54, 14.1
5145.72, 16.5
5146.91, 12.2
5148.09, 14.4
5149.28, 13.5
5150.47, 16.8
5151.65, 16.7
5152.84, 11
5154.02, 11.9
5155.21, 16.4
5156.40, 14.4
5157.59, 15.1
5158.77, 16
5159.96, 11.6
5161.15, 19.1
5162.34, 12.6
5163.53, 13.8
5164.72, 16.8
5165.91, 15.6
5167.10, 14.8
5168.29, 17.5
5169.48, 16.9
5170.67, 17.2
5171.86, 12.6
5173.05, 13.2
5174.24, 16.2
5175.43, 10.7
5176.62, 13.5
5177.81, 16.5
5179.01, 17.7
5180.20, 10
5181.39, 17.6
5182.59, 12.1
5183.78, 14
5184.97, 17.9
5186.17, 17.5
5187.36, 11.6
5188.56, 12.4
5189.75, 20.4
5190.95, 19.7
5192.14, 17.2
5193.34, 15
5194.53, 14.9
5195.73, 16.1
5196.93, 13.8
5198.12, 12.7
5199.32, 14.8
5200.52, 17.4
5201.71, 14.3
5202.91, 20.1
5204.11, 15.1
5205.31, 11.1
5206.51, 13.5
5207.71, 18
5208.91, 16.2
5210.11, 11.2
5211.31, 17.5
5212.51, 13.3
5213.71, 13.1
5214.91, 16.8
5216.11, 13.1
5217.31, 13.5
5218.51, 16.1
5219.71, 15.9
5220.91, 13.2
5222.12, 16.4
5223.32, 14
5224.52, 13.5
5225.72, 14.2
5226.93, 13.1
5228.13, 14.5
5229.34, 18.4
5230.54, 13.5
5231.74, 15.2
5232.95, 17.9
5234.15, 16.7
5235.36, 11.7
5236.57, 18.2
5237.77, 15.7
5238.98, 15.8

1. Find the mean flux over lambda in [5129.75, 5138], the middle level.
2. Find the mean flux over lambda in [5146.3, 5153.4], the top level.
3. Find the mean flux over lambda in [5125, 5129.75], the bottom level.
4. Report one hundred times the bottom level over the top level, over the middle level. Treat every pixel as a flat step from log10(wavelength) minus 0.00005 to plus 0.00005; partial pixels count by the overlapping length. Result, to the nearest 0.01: 7.42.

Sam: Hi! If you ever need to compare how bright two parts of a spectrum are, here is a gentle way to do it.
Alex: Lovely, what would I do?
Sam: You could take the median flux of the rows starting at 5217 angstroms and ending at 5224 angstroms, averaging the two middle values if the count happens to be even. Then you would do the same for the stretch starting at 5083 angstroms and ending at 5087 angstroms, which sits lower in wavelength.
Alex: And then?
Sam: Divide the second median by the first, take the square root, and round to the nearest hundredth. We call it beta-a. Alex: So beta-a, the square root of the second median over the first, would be 0.98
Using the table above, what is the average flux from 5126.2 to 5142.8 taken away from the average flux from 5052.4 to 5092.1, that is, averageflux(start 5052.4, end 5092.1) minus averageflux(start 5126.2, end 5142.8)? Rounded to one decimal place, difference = -0.1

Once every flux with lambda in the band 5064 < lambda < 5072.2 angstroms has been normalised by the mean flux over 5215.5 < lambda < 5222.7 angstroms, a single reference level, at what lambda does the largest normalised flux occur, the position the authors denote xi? 5068.12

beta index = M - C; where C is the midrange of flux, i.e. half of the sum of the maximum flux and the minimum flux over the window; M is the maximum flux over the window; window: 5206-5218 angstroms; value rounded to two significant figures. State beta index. 3.4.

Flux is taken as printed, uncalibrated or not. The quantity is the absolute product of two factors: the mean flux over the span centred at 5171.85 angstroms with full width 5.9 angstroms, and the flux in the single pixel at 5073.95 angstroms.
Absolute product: 160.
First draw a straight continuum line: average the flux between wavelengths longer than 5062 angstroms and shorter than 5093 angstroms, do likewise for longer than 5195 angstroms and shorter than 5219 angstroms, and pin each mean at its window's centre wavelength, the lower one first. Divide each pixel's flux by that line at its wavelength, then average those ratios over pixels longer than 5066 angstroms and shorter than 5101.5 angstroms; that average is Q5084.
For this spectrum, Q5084 1.01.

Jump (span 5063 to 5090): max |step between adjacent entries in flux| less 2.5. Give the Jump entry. 3.2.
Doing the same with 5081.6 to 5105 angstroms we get 1.3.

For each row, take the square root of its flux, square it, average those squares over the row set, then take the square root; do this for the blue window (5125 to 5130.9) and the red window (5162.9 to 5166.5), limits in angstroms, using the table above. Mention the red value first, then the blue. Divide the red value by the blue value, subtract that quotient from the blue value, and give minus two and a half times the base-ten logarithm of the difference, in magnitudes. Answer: -1.15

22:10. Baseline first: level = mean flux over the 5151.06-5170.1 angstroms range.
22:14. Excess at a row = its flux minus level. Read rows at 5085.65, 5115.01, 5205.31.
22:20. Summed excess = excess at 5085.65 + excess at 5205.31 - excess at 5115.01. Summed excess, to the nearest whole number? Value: -6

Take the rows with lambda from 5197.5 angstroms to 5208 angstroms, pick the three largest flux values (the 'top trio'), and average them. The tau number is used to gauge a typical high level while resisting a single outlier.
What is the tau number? 18.5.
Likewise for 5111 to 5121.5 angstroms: 18.7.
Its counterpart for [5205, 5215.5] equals 17.4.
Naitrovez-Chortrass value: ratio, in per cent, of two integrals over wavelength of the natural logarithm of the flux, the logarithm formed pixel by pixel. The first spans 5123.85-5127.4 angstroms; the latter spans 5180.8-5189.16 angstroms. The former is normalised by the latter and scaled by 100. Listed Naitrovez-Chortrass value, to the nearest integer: 44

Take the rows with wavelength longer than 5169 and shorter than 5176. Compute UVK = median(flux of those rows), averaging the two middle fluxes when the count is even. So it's 14.7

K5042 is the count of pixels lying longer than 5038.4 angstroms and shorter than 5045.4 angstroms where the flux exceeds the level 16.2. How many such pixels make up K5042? 1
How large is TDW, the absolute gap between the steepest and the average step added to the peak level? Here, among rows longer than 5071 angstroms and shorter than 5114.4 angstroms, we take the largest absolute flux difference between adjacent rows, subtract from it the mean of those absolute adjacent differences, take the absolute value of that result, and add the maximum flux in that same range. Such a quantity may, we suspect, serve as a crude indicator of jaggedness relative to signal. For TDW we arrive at 24.4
